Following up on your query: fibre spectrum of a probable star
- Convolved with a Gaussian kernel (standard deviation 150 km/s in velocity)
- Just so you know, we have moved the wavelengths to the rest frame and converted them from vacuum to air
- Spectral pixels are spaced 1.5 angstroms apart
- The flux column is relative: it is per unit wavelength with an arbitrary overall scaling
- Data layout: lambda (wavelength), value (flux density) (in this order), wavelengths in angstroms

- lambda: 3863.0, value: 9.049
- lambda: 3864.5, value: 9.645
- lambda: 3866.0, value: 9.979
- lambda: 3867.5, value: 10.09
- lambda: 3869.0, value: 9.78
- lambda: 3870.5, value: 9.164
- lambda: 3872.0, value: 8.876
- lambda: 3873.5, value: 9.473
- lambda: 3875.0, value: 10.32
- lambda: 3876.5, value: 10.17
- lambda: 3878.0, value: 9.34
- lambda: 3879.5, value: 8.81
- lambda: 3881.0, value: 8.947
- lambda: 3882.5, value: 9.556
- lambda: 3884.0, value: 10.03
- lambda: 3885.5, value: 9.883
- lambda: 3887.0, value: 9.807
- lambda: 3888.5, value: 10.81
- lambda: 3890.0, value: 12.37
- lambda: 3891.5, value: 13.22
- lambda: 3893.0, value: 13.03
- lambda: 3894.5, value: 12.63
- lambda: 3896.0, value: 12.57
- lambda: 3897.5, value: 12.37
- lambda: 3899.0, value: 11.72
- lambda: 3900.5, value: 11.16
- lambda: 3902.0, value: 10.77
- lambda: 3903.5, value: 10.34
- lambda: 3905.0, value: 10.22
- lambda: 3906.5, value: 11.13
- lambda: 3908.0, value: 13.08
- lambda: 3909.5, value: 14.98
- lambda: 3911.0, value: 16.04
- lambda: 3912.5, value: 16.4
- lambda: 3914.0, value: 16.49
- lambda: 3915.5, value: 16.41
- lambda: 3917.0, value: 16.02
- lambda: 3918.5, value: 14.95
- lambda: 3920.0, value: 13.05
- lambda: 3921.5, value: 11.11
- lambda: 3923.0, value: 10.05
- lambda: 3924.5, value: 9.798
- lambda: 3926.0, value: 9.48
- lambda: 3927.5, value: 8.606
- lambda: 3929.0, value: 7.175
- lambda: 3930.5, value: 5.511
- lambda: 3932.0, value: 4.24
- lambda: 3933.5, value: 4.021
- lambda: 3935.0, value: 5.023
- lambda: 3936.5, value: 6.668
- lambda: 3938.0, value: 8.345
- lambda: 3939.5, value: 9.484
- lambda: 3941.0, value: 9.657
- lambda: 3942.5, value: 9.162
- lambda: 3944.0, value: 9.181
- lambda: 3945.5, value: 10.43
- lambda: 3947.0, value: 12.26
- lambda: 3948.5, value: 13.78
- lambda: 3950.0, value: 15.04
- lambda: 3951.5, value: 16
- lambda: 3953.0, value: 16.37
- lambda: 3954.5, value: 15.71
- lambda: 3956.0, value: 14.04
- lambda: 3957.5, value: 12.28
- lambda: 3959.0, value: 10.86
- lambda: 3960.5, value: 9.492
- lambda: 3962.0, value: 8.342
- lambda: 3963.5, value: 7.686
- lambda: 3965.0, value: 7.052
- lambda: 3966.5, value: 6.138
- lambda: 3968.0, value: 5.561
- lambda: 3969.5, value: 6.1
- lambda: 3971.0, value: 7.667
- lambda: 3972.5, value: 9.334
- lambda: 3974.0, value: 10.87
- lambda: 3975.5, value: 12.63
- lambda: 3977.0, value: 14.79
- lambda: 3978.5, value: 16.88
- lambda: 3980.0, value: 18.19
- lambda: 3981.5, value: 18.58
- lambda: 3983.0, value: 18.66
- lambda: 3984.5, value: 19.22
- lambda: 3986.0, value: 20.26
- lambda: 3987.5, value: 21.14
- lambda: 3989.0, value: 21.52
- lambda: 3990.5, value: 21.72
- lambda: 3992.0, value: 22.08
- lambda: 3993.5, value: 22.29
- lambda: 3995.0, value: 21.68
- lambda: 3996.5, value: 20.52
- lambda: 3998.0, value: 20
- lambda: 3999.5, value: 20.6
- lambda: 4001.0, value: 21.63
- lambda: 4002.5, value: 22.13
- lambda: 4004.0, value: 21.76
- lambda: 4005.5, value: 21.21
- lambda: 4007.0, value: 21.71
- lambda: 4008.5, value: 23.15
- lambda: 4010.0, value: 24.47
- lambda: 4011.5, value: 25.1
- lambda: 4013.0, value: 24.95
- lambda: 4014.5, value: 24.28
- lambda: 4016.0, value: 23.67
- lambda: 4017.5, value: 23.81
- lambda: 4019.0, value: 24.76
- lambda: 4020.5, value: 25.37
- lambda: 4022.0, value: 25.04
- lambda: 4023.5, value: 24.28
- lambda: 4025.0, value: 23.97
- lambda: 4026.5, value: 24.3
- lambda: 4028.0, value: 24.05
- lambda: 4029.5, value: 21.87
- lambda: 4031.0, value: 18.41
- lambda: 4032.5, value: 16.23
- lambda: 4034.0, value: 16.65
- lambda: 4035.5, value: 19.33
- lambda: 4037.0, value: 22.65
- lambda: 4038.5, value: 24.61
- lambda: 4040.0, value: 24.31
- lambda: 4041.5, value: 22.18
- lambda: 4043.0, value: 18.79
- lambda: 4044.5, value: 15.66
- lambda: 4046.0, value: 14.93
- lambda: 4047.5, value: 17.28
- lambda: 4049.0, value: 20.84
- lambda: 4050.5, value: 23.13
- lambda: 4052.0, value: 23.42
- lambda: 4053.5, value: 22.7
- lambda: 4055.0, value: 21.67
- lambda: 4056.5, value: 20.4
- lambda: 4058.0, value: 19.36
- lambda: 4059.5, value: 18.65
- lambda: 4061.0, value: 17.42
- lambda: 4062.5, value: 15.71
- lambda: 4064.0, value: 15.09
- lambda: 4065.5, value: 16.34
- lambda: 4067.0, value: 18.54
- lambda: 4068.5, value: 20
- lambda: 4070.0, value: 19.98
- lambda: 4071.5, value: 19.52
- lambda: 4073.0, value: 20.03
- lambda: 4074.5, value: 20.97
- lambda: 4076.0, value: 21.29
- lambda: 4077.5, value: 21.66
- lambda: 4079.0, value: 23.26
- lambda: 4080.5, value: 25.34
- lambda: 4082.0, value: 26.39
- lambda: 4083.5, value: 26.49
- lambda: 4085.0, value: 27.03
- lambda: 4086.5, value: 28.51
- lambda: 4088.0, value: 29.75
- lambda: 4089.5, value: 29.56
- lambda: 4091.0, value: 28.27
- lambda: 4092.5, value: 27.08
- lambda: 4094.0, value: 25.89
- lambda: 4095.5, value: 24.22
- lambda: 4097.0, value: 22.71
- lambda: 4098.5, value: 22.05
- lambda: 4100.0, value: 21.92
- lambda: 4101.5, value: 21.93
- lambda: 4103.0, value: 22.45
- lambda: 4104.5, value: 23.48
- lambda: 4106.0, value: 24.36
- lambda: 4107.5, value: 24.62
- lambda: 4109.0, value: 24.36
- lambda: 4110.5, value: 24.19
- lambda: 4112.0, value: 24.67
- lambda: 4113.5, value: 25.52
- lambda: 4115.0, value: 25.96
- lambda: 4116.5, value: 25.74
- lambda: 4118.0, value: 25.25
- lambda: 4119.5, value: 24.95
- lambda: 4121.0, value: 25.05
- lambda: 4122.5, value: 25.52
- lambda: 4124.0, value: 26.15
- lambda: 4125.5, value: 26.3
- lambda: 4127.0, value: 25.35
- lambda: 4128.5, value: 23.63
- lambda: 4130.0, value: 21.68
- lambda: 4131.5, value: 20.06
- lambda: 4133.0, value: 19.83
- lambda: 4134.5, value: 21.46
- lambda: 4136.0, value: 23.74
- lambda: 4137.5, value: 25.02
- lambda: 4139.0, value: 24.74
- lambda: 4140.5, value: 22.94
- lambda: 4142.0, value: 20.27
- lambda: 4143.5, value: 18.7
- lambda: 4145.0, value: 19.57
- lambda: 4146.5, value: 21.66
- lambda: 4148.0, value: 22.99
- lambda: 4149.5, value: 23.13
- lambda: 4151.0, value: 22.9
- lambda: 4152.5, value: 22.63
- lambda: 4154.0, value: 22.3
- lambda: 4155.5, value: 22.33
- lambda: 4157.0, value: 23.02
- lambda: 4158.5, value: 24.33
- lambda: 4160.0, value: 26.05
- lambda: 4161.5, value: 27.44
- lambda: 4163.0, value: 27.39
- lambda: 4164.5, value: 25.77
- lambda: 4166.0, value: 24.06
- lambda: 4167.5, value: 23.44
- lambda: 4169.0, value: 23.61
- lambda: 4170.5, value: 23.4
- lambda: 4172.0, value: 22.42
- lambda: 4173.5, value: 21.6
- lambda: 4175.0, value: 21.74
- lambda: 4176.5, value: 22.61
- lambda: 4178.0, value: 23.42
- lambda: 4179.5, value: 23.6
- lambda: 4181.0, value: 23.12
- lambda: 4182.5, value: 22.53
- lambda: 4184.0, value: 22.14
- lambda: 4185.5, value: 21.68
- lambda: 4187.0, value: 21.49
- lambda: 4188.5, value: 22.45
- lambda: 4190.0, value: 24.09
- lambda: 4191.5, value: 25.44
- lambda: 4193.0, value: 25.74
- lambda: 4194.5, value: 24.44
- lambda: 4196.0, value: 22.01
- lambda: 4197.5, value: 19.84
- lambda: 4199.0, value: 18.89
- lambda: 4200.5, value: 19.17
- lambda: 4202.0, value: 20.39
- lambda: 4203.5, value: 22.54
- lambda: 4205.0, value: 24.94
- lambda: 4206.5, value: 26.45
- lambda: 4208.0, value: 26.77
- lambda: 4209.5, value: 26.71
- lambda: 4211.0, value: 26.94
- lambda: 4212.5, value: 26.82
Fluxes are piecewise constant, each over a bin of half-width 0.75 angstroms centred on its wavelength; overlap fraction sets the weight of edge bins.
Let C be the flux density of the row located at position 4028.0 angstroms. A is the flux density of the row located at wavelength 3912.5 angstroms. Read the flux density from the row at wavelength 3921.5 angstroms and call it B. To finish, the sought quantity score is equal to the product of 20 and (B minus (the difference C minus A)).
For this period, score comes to 69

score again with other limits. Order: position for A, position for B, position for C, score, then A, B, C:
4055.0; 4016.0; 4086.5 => 337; 21.67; 23.67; 28.51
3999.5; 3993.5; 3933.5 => 777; 20.6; 22.29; 4.021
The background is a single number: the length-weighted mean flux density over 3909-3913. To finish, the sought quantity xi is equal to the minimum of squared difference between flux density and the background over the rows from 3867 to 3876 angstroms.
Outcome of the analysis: 30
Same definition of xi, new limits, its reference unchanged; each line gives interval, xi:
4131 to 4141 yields 16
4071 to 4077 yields 14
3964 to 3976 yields 10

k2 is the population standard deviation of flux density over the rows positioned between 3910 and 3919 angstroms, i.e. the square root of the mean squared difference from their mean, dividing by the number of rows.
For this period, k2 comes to 0.5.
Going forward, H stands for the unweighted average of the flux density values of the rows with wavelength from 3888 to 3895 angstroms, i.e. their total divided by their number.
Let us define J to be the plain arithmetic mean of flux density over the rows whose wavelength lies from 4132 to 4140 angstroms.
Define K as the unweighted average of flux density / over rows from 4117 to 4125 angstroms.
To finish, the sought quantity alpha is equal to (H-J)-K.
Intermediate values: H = 12.4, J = 23.0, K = 25.4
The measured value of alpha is -36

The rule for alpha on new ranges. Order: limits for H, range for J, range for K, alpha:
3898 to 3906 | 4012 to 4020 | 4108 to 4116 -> -38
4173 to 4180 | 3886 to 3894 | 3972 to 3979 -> -2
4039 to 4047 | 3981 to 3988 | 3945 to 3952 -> -14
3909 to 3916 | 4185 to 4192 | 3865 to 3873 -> -17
